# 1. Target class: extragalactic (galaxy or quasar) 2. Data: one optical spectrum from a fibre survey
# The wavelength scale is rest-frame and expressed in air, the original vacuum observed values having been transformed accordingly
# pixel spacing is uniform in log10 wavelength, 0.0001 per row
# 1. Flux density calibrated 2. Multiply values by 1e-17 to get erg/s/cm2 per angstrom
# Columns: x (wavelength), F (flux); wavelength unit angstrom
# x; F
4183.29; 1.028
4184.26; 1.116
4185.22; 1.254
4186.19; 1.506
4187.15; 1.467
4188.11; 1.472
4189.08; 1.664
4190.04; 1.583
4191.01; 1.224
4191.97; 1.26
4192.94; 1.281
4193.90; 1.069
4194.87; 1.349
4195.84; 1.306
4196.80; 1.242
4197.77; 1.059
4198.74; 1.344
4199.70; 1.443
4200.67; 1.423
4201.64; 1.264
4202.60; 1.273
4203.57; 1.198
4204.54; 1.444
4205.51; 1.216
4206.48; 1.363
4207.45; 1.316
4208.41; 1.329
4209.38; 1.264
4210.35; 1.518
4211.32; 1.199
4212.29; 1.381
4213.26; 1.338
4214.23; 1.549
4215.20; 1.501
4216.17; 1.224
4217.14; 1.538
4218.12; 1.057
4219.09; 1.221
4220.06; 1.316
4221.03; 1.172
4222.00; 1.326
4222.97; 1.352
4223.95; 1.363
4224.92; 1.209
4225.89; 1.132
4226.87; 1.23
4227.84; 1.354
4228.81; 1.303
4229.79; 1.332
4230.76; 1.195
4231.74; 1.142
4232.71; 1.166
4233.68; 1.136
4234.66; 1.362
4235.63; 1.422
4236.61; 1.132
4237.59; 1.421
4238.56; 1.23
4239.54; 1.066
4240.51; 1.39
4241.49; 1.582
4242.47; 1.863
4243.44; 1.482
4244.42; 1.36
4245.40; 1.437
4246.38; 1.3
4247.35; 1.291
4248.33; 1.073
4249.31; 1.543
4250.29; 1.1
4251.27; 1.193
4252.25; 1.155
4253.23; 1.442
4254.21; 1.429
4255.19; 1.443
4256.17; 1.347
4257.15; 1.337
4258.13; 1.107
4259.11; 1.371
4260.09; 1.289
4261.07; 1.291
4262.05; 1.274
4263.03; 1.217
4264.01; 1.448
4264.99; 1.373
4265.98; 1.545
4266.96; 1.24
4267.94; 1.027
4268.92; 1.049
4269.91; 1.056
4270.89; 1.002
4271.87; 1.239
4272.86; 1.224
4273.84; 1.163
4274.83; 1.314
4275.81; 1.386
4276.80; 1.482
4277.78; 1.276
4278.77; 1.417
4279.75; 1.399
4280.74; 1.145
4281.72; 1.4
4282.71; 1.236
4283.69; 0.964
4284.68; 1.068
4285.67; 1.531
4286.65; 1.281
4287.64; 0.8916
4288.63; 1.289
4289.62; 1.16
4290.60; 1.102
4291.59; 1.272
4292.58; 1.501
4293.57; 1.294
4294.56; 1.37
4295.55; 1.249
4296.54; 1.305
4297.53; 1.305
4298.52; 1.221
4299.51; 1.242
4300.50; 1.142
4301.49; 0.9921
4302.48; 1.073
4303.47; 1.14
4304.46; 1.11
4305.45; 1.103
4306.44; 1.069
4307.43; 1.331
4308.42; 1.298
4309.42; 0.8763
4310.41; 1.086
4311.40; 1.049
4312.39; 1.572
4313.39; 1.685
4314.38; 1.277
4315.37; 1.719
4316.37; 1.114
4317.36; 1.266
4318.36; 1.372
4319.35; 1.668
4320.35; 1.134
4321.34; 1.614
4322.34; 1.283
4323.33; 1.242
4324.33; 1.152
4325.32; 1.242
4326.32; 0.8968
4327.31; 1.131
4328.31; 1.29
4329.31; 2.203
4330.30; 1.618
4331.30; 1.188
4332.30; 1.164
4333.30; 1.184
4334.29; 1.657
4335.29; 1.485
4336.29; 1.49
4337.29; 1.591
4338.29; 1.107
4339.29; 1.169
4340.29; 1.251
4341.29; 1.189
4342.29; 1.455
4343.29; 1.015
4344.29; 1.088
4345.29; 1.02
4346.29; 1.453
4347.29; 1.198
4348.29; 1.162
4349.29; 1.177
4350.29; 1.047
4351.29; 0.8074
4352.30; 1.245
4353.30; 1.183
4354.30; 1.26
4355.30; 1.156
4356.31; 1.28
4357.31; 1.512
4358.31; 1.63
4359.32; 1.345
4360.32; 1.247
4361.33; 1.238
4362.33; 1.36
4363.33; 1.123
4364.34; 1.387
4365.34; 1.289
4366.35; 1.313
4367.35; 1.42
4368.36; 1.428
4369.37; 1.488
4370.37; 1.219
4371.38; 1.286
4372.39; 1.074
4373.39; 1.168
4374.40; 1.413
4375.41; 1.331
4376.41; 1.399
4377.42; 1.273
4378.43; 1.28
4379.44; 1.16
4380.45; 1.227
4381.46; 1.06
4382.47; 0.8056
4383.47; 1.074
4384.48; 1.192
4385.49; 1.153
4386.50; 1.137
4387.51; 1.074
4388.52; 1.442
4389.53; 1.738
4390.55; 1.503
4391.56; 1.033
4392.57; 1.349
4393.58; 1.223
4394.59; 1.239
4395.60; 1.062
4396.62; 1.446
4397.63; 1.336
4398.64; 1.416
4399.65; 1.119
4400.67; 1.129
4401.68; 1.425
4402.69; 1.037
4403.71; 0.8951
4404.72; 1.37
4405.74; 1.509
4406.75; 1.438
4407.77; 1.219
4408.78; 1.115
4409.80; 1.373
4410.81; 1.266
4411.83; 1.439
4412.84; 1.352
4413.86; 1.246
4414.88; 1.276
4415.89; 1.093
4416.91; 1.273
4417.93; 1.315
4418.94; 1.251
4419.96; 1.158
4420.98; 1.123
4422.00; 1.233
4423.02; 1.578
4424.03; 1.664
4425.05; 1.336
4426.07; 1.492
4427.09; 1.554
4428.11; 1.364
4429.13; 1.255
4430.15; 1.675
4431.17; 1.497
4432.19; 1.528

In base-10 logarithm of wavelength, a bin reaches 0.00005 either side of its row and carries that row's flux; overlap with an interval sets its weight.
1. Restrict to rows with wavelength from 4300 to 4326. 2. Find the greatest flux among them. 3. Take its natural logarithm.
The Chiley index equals 0.54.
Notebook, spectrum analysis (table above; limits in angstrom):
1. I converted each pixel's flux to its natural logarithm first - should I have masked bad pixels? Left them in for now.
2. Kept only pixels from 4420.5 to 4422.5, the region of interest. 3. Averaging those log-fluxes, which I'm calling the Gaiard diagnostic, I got 0.163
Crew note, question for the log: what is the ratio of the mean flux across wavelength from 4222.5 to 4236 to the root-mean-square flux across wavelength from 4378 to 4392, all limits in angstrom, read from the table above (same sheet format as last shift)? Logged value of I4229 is 1.03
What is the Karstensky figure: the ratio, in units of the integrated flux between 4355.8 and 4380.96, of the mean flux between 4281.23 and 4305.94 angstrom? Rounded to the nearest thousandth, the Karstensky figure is 0.037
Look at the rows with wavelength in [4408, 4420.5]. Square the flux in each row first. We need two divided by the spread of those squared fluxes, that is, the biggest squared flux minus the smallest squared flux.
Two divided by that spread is 2.3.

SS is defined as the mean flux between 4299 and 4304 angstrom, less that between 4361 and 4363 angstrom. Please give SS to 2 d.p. -0.18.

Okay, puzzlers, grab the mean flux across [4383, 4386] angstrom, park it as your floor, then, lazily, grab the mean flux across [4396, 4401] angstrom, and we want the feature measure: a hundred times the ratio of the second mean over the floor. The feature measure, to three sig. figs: 113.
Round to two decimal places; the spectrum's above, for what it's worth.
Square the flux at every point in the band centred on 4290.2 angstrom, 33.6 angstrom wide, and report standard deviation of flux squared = 0.38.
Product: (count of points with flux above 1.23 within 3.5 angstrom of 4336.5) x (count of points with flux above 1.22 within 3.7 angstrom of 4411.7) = 24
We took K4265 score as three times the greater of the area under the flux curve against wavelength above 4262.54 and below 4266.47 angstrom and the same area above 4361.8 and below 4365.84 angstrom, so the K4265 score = 16.4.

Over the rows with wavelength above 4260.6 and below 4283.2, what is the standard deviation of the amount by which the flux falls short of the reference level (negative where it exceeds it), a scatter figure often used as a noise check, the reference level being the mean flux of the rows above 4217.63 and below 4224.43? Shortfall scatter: 0.15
